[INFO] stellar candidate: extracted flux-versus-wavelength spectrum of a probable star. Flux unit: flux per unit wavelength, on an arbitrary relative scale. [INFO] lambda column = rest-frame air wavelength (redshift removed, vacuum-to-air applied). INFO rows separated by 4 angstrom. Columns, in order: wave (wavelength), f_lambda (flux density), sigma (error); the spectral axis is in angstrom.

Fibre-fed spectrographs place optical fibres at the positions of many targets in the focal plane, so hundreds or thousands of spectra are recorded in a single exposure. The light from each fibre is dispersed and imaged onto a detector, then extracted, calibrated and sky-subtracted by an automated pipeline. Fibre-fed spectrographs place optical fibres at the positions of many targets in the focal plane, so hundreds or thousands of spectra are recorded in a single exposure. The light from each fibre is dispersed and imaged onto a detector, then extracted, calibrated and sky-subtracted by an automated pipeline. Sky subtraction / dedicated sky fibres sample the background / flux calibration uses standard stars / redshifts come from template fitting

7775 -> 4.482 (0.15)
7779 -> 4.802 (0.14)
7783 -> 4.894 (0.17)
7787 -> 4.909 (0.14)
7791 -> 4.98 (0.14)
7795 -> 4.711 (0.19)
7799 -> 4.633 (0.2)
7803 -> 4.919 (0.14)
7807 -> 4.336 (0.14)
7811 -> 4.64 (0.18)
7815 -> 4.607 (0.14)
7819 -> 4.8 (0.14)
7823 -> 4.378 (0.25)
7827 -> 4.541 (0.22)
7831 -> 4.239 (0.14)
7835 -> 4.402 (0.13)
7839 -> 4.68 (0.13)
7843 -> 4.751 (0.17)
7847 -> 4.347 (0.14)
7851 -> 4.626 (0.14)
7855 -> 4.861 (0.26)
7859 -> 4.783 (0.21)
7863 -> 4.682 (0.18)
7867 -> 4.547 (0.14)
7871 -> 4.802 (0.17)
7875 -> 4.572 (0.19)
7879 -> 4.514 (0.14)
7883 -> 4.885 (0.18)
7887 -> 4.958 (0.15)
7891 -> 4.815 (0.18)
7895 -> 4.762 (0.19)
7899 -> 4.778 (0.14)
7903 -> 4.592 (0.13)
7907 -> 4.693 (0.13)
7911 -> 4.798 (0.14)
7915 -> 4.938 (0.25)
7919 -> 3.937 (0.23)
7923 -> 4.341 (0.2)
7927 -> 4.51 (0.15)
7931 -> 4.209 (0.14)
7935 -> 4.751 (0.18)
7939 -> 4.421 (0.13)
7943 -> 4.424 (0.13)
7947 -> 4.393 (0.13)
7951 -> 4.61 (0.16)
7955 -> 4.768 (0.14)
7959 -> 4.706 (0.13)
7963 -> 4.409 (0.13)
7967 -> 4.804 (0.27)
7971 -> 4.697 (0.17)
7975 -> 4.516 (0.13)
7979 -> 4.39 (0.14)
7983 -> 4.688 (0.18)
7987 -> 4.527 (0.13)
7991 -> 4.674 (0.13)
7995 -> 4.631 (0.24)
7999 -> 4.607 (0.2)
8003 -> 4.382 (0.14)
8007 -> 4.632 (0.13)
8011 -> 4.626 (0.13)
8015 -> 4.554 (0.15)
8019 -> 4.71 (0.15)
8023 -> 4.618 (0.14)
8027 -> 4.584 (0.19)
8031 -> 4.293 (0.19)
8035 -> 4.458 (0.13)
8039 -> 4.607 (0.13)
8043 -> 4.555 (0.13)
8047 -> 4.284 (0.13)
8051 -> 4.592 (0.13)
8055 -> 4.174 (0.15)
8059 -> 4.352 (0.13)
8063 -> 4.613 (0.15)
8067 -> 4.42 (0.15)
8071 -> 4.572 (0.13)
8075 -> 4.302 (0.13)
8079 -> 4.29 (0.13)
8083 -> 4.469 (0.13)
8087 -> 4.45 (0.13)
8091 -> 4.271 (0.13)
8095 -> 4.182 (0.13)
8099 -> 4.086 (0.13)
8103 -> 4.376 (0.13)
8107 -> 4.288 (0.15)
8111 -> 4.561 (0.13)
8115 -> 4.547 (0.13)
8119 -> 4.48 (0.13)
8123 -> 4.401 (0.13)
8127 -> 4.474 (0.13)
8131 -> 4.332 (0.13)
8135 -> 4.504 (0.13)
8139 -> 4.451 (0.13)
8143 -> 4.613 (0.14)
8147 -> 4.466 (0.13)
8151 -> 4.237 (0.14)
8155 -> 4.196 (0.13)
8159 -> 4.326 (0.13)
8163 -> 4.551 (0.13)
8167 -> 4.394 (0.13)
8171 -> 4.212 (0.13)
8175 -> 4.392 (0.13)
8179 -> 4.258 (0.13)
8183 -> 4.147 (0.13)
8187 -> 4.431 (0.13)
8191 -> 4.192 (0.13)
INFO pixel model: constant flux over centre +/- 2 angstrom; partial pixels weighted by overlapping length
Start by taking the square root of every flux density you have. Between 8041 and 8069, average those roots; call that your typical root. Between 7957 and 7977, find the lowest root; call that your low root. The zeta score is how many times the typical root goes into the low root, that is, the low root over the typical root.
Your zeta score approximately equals 1.00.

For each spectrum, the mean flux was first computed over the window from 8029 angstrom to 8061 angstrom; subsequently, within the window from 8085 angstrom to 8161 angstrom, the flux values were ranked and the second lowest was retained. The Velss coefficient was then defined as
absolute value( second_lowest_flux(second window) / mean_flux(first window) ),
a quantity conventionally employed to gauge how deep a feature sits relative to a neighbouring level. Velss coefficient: 0.947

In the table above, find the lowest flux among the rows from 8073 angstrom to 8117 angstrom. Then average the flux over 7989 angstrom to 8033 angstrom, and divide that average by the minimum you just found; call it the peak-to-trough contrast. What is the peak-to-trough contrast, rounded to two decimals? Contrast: 1.12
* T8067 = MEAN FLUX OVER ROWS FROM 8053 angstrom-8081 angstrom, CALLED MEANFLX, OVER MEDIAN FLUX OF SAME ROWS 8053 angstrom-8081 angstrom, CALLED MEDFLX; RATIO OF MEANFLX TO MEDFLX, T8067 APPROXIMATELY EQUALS 1.01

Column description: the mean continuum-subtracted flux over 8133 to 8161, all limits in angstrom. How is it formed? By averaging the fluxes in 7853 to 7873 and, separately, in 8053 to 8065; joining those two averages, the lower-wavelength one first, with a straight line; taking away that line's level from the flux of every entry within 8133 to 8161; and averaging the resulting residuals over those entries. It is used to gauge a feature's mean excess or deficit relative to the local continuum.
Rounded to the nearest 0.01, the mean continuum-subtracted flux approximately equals 0.18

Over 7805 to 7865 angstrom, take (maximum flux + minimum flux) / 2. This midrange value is 4.55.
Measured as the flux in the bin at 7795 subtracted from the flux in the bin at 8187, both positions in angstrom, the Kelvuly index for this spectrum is -0.28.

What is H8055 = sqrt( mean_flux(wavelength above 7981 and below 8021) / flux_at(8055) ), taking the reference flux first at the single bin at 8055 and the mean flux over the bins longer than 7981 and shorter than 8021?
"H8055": 1.05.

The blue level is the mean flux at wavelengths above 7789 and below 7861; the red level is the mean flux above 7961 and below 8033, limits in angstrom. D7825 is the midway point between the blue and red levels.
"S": 4.60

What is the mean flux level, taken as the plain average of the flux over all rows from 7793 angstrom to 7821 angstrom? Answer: 4.66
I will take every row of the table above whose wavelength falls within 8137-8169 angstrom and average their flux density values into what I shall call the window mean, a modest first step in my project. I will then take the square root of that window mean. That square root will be 2.10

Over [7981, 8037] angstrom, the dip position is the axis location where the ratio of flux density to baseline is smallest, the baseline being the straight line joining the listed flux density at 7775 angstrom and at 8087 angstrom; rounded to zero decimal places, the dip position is 8031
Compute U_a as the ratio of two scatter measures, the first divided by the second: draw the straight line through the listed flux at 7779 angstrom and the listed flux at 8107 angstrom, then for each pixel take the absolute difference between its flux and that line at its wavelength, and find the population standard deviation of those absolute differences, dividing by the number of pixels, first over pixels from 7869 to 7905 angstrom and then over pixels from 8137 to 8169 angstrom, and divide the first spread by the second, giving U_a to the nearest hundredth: 0.66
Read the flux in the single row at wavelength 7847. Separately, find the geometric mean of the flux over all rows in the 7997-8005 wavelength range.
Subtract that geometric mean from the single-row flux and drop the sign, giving 0.15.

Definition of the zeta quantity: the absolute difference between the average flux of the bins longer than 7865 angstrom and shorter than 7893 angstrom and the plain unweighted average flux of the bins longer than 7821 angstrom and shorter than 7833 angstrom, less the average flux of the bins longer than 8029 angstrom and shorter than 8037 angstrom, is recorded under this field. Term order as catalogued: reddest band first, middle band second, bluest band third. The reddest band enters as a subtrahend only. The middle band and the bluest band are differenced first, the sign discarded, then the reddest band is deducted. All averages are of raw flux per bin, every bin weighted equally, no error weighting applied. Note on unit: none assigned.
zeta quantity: -4.03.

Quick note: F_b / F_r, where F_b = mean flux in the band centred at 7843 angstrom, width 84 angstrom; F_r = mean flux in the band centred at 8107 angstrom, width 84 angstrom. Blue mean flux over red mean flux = 1.047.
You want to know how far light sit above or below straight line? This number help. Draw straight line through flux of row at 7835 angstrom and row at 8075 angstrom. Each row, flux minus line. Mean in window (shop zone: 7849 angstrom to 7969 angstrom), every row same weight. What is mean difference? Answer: 0.26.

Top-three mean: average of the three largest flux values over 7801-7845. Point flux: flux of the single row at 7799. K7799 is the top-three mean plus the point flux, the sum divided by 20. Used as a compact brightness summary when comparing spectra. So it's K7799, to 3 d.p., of 0.473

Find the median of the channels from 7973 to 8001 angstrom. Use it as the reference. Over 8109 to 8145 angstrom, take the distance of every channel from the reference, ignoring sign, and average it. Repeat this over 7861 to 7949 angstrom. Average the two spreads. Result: 0.16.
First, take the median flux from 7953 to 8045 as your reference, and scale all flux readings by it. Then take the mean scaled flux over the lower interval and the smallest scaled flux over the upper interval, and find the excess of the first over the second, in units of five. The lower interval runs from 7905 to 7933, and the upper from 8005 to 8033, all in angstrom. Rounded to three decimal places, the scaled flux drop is 0.009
